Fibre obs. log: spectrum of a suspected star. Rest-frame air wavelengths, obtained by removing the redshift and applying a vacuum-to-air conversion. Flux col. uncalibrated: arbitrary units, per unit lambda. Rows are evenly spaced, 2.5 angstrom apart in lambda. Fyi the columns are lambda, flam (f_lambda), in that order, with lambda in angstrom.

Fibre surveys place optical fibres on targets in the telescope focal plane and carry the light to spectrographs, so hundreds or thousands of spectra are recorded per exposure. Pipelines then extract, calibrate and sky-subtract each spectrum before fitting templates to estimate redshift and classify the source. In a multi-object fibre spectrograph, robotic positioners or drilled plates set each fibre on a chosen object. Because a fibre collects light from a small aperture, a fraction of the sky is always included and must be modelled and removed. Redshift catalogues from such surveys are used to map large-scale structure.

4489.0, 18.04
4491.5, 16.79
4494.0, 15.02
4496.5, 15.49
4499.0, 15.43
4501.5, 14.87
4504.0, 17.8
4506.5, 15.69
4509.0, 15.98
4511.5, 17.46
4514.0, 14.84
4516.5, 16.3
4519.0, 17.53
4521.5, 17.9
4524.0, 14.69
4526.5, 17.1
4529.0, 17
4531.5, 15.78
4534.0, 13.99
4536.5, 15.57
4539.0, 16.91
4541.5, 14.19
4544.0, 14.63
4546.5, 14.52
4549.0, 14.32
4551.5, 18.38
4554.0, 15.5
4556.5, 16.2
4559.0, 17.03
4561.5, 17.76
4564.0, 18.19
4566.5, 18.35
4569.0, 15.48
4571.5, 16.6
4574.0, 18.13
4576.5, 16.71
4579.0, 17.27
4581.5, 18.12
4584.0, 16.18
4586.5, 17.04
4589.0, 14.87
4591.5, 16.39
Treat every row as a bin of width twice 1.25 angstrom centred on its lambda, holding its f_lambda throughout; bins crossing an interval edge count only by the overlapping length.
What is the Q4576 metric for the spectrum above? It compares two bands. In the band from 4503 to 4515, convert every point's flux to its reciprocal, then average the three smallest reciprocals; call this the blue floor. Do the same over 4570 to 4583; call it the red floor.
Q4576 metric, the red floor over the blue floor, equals 0.96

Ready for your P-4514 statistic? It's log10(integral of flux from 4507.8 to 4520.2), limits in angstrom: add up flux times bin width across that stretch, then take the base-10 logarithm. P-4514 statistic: 2.31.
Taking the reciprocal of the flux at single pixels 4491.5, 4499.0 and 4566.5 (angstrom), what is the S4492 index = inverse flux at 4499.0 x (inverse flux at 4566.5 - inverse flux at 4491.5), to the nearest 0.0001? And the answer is -0.0003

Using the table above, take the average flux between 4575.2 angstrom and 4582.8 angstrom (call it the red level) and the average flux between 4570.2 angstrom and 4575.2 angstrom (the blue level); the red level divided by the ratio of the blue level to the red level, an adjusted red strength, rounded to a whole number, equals 17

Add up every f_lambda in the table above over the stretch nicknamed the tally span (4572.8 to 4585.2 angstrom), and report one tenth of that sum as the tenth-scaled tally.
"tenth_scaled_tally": 8.64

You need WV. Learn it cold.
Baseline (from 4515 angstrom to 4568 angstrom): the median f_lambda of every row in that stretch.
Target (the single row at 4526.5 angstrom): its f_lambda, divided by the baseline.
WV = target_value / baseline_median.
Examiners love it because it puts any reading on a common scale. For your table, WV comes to 1.05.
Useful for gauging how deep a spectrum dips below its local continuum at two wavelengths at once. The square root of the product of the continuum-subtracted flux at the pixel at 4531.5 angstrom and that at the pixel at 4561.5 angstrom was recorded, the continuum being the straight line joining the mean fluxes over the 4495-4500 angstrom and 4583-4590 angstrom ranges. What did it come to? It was 0.4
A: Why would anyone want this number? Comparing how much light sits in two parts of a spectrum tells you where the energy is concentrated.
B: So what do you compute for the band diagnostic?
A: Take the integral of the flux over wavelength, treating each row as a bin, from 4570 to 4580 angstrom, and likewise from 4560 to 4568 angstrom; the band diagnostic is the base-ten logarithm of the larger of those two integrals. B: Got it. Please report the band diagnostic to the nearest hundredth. 2.23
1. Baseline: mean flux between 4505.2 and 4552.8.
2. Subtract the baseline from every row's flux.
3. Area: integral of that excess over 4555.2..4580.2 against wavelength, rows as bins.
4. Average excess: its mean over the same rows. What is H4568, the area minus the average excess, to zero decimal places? 30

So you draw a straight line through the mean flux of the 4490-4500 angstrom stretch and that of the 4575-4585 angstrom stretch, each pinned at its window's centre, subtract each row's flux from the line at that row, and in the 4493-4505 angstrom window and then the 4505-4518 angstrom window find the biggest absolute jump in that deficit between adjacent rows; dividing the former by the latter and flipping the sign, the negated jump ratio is -1.09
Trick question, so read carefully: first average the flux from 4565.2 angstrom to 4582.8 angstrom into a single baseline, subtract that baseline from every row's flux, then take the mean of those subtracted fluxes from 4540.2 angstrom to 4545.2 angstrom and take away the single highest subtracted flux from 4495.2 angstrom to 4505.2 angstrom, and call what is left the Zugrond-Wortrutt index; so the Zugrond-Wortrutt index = -3.4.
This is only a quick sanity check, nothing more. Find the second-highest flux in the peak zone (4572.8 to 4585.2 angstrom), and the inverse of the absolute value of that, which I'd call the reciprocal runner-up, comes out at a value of 0.0552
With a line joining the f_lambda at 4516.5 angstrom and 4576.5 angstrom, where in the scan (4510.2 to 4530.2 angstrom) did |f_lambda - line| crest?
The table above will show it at 4524.0 angstrom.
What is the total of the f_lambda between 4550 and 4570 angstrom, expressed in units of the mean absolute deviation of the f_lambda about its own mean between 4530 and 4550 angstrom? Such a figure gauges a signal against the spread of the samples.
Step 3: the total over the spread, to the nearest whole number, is 166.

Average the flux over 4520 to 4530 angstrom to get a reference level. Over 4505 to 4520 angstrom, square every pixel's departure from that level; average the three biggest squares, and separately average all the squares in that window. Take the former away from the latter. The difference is -0.64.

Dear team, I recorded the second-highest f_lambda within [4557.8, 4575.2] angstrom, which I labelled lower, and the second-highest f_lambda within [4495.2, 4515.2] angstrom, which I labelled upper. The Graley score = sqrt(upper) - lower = -14.0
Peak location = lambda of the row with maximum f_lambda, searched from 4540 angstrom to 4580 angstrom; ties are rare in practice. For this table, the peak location 4551.5 angstrom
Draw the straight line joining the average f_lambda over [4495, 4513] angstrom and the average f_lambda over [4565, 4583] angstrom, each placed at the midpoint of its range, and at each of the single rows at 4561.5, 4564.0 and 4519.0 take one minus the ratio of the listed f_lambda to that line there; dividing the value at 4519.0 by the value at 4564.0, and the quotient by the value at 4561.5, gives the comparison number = -26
